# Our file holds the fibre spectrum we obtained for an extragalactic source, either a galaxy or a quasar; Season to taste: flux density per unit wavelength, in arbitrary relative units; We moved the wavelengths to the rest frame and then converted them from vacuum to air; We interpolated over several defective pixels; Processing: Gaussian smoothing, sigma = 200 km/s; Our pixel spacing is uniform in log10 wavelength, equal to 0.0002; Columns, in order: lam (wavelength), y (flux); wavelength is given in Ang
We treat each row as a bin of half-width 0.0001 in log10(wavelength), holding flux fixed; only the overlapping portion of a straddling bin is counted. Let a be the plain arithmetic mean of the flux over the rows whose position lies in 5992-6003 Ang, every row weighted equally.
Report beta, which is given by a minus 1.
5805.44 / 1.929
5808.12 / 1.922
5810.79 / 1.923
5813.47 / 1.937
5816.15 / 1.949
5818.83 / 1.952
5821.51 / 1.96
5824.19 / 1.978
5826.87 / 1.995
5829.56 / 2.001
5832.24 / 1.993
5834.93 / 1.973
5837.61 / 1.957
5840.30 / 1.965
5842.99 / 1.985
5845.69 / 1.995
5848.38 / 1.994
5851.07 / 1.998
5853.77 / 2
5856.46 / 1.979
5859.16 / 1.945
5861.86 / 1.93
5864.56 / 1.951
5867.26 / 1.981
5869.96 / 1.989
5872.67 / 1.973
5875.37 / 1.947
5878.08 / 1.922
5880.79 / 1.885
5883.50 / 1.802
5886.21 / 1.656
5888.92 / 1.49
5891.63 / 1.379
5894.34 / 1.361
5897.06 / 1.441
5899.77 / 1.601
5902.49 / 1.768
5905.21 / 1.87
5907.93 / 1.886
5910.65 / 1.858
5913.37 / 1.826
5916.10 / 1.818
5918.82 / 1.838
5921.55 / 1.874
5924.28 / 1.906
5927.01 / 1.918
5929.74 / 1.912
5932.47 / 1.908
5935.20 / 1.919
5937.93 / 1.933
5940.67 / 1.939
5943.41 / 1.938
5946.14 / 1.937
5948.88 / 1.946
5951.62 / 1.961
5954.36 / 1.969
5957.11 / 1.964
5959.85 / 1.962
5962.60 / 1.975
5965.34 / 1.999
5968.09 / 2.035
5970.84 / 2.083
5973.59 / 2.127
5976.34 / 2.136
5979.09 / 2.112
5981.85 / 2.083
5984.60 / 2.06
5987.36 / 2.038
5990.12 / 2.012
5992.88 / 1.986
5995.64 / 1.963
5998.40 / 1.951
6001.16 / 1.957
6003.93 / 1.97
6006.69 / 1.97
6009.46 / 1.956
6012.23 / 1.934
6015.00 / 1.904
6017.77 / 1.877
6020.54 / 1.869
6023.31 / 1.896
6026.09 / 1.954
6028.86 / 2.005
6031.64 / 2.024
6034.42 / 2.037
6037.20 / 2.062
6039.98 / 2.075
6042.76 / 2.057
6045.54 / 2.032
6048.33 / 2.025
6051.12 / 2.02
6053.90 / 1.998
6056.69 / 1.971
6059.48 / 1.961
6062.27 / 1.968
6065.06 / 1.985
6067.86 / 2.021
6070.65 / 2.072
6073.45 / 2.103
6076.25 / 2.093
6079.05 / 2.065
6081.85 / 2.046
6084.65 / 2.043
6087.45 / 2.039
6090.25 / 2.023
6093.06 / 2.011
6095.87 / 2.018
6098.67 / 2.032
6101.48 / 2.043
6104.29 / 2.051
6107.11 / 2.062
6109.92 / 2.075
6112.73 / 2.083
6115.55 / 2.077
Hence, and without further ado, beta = 0.96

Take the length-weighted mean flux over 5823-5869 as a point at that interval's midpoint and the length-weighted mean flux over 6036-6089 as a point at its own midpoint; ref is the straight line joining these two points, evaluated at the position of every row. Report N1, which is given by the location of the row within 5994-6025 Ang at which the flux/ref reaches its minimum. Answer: 6020.54 Ang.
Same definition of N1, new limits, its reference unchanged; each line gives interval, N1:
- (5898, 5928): 5899.77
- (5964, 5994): 5992.88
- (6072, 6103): 6093.06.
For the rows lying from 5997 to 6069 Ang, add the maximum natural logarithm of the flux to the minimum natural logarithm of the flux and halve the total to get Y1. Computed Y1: 0.68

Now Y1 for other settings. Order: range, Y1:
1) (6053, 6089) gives 0.71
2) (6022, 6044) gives 0.68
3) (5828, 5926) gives 0.50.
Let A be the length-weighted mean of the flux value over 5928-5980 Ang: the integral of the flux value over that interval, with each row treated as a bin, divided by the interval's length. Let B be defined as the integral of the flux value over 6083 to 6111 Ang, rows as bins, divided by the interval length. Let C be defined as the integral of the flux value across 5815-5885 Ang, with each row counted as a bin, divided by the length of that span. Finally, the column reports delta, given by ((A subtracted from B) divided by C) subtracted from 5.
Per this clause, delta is 4.97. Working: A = 1.99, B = 2.04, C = 1.96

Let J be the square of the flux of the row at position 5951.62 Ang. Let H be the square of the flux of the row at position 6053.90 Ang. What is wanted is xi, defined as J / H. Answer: 0.96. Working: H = 3.99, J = 3.8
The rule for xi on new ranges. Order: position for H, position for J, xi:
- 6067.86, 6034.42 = 1.02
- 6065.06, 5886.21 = 0.70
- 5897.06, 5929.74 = 1.76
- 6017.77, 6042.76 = 1.20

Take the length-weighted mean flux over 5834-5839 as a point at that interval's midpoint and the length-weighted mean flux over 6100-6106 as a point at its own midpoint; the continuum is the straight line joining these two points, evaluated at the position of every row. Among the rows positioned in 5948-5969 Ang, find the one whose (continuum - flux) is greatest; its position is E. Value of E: 5948.88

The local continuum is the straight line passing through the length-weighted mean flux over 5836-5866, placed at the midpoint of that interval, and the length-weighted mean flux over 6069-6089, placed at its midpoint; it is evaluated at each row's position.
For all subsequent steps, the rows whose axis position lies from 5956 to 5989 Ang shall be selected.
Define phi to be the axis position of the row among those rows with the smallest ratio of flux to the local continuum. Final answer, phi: 5959.85 Ang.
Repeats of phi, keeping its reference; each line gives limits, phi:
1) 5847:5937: 5894.34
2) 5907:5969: 5916.10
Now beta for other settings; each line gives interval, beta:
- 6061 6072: 1.01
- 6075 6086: 1.06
